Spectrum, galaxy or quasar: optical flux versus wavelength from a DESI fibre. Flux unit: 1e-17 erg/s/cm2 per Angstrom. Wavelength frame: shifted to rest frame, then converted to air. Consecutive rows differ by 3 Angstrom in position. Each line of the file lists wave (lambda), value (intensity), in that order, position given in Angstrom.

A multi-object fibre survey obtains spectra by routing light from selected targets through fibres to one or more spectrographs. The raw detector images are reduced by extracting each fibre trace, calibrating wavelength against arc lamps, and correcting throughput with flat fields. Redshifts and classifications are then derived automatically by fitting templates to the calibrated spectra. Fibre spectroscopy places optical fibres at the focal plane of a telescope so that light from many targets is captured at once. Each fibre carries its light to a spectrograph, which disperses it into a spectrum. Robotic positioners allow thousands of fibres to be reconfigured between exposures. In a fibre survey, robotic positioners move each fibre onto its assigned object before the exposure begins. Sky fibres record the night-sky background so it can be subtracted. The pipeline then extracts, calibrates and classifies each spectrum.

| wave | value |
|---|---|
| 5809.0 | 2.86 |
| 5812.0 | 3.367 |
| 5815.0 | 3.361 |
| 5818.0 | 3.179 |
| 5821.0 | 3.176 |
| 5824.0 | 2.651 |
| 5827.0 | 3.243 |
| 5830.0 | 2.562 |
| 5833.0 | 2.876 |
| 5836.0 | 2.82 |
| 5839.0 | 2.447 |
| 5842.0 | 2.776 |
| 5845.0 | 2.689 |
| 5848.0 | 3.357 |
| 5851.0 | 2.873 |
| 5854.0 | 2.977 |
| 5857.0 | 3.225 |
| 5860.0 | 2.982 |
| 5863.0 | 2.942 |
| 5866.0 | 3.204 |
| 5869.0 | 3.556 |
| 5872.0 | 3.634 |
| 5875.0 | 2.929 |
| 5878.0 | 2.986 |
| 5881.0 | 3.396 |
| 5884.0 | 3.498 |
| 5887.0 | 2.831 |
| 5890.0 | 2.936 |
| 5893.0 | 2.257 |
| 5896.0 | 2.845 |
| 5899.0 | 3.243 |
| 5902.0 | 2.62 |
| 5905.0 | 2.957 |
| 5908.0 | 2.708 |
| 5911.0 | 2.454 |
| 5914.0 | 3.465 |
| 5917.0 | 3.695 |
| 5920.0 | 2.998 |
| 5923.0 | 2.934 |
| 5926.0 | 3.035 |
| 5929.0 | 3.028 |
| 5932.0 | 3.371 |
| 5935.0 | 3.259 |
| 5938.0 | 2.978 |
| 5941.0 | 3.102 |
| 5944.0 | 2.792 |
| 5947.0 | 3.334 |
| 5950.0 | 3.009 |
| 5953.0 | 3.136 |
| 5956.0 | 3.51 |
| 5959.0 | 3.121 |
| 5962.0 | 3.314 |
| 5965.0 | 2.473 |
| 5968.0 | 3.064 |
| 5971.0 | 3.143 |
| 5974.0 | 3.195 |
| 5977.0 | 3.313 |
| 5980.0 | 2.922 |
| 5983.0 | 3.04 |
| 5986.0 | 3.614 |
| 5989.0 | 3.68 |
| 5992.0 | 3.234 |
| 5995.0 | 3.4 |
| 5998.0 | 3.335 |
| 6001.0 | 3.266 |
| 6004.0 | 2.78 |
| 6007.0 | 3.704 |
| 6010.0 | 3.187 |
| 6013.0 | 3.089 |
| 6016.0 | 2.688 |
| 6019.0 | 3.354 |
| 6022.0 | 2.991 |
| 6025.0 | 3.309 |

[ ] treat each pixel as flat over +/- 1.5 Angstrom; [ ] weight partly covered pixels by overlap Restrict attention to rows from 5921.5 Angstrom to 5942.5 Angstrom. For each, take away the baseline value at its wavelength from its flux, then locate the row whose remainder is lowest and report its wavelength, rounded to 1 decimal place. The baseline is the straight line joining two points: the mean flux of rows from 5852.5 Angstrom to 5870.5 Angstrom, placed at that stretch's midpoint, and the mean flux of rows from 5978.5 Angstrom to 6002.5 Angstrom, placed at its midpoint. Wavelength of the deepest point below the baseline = 5923.0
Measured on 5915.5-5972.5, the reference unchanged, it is 5965.0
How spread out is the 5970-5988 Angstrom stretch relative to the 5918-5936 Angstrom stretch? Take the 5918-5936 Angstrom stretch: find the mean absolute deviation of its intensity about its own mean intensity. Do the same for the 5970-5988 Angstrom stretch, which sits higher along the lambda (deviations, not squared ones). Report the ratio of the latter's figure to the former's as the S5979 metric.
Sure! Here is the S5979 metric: 1.23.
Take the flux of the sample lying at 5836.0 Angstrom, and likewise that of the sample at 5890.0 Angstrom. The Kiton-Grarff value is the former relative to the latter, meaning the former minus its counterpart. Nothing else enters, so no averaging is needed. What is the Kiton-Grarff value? -0.1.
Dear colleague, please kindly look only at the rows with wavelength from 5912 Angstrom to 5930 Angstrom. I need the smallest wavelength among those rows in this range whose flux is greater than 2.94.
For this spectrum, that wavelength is 5914.0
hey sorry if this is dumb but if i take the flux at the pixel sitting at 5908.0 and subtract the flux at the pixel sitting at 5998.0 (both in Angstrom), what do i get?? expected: -0.63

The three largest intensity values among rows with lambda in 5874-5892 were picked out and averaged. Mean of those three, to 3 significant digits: 3.29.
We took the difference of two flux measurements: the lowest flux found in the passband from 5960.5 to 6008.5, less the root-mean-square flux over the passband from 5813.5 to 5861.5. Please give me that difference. -0.49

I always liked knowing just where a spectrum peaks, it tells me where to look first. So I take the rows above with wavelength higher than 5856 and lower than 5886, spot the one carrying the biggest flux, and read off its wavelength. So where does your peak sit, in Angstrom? 5872.0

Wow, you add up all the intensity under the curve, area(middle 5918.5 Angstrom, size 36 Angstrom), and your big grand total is 109.6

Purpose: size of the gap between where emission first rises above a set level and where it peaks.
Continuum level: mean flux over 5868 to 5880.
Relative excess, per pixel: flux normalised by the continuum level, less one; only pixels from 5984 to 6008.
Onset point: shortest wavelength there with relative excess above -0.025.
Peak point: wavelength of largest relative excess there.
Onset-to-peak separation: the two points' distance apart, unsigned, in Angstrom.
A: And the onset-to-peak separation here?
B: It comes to 21 Angstrom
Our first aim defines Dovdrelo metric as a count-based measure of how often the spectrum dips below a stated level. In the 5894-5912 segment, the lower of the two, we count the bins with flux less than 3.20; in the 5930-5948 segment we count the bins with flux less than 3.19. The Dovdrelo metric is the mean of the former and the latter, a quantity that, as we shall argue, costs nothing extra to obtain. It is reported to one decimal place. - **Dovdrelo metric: 4.0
